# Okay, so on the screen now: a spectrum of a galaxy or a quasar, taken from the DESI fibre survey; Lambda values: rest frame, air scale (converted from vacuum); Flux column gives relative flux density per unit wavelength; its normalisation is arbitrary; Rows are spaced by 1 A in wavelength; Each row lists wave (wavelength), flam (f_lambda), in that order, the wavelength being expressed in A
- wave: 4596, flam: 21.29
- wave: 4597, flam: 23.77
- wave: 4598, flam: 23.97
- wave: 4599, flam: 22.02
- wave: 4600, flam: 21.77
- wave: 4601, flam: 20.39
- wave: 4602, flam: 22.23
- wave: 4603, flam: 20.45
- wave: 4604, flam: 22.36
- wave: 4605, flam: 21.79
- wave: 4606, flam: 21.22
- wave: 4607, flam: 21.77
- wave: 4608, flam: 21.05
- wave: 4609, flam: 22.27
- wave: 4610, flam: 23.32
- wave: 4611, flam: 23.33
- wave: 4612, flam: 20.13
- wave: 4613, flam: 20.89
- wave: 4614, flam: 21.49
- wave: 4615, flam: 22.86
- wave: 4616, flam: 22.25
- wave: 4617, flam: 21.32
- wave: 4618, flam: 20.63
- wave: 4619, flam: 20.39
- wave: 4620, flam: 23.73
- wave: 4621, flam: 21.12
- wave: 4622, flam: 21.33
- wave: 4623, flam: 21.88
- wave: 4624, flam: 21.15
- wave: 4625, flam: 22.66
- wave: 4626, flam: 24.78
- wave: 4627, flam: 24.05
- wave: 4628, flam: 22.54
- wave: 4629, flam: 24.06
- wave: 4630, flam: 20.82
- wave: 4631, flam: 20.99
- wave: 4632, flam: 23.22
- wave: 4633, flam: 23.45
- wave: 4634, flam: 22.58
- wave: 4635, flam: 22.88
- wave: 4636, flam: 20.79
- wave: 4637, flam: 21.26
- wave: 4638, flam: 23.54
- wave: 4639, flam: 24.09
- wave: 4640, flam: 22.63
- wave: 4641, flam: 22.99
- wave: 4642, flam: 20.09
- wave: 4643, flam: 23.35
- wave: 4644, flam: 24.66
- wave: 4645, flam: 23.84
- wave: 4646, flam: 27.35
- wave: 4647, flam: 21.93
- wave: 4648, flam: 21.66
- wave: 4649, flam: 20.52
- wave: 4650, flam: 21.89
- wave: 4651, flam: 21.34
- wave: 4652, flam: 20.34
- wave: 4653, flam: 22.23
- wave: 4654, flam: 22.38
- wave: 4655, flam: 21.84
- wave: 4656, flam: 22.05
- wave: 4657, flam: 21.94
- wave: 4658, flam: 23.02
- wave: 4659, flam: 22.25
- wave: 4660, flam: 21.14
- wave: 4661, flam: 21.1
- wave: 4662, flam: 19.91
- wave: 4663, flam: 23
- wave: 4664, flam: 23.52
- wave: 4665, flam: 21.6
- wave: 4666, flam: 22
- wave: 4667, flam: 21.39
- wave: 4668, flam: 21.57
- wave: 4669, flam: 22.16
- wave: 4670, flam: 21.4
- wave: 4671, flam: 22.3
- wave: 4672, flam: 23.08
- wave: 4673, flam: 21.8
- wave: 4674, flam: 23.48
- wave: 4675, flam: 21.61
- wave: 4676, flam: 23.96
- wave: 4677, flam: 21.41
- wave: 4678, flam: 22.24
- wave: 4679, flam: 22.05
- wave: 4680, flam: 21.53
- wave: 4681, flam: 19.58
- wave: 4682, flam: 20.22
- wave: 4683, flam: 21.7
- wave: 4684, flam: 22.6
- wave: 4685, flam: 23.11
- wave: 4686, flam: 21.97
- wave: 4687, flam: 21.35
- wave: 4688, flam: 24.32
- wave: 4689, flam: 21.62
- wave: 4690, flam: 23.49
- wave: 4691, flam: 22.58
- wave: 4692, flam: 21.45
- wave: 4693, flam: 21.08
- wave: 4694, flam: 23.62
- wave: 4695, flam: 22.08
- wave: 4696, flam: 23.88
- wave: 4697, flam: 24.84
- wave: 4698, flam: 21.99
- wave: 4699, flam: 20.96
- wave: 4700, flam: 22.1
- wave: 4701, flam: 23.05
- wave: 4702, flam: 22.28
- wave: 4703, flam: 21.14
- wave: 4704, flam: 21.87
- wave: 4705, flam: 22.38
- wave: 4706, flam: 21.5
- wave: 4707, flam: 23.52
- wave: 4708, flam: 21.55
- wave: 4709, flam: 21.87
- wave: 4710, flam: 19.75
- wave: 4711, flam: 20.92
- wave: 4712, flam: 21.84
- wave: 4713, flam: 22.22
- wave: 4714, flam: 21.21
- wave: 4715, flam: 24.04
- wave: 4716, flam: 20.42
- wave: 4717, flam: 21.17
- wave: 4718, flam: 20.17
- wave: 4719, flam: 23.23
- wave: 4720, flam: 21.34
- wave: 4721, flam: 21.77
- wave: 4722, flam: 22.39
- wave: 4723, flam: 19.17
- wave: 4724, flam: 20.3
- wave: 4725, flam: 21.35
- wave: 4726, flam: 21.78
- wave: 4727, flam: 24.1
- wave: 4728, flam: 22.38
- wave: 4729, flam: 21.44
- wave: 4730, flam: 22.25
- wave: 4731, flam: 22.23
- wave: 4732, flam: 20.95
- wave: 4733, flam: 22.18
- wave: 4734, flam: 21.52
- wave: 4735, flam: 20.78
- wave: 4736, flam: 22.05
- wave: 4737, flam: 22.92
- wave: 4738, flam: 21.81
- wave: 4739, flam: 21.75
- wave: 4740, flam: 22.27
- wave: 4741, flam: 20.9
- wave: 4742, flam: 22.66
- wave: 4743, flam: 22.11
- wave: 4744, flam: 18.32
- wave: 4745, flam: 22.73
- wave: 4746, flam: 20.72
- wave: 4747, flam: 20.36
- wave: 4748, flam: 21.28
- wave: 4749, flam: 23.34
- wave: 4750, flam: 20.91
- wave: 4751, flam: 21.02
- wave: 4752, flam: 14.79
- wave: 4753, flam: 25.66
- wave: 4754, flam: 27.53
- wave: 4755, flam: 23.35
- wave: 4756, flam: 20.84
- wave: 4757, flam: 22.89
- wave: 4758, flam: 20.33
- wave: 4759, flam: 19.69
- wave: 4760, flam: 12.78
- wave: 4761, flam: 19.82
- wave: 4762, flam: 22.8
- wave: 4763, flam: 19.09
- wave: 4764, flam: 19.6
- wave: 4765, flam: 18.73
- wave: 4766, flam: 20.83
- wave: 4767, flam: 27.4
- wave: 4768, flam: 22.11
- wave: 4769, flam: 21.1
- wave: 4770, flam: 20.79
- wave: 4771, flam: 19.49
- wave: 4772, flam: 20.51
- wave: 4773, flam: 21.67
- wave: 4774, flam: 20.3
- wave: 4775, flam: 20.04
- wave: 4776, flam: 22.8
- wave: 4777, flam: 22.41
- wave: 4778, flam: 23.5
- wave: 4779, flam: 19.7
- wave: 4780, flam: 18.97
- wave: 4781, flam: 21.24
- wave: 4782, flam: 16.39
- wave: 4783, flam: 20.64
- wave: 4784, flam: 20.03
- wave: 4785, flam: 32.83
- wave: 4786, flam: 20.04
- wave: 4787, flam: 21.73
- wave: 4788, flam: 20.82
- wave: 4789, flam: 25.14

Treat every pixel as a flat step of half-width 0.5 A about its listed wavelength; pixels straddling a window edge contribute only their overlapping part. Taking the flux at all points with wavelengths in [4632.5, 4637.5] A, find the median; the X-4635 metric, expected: 22.6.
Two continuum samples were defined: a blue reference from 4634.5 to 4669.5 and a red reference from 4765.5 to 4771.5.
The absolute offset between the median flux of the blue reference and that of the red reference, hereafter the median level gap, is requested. 1.0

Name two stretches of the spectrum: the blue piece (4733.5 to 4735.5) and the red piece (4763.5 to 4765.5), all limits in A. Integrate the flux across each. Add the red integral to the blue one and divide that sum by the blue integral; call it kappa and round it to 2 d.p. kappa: 1.91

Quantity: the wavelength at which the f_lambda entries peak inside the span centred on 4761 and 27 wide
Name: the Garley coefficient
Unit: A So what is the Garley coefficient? 4754 A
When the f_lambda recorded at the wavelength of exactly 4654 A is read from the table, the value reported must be 22.38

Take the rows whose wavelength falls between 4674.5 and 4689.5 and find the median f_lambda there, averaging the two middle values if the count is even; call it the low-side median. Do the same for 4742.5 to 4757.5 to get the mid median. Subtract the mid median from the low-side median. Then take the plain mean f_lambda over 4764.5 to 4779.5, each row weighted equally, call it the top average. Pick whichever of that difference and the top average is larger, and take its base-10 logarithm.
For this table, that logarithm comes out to 1.33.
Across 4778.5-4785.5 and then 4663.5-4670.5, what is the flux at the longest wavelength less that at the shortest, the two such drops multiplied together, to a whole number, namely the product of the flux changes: -28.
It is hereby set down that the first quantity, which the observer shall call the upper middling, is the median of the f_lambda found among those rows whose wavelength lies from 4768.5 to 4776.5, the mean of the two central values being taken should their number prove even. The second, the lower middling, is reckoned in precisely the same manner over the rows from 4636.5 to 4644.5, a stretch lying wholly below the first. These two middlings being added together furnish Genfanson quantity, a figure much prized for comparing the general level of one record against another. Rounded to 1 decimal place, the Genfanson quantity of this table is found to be 43.8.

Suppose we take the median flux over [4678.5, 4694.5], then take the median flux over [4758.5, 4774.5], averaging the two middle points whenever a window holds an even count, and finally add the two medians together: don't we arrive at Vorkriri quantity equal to 42.2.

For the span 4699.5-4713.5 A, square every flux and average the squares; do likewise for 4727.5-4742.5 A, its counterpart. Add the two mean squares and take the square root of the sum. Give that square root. 30.9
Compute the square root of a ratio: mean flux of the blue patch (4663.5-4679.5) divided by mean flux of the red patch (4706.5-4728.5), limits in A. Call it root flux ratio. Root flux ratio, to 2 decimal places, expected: 1.01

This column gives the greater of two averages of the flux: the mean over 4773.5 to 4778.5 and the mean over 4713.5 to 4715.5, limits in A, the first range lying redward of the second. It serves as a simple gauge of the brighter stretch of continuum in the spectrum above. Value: 22.6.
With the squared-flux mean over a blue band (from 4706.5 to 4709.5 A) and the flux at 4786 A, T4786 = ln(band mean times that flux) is 9.21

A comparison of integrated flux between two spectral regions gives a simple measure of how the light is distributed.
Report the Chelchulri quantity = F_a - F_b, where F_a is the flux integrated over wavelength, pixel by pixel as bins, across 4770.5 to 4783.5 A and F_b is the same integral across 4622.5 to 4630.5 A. 86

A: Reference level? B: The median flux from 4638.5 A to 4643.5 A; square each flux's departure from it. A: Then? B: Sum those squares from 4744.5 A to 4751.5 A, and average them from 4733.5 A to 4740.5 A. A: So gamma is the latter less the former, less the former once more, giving -45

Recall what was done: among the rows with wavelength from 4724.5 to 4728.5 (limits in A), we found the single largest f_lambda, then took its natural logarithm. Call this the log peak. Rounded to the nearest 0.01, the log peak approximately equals 3.18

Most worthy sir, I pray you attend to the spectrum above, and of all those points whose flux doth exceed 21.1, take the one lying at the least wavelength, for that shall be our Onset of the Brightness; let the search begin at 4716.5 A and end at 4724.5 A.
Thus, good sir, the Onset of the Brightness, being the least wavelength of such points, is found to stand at 4717 A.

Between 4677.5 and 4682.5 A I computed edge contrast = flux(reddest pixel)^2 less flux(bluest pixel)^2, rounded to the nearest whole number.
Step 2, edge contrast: -86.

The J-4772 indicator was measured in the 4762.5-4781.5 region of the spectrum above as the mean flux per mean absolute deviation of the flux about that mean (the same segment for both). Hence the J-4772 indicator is 15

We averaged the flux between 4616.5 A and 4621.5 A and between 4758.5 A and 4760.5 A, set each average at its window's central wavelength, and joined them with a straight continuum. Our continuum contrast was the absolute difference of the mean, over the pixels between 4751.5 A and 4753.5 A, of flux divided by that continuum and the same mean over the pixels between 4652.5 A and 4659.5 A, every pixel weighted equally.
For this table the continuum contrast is 0.12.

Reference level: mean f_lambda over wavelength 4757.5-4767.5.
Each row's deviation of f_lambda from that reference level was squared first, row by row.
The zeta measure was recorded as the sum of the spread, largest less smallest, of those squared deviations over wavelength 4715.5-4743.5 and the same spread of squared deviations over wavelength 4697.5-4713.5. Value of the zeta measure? 27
